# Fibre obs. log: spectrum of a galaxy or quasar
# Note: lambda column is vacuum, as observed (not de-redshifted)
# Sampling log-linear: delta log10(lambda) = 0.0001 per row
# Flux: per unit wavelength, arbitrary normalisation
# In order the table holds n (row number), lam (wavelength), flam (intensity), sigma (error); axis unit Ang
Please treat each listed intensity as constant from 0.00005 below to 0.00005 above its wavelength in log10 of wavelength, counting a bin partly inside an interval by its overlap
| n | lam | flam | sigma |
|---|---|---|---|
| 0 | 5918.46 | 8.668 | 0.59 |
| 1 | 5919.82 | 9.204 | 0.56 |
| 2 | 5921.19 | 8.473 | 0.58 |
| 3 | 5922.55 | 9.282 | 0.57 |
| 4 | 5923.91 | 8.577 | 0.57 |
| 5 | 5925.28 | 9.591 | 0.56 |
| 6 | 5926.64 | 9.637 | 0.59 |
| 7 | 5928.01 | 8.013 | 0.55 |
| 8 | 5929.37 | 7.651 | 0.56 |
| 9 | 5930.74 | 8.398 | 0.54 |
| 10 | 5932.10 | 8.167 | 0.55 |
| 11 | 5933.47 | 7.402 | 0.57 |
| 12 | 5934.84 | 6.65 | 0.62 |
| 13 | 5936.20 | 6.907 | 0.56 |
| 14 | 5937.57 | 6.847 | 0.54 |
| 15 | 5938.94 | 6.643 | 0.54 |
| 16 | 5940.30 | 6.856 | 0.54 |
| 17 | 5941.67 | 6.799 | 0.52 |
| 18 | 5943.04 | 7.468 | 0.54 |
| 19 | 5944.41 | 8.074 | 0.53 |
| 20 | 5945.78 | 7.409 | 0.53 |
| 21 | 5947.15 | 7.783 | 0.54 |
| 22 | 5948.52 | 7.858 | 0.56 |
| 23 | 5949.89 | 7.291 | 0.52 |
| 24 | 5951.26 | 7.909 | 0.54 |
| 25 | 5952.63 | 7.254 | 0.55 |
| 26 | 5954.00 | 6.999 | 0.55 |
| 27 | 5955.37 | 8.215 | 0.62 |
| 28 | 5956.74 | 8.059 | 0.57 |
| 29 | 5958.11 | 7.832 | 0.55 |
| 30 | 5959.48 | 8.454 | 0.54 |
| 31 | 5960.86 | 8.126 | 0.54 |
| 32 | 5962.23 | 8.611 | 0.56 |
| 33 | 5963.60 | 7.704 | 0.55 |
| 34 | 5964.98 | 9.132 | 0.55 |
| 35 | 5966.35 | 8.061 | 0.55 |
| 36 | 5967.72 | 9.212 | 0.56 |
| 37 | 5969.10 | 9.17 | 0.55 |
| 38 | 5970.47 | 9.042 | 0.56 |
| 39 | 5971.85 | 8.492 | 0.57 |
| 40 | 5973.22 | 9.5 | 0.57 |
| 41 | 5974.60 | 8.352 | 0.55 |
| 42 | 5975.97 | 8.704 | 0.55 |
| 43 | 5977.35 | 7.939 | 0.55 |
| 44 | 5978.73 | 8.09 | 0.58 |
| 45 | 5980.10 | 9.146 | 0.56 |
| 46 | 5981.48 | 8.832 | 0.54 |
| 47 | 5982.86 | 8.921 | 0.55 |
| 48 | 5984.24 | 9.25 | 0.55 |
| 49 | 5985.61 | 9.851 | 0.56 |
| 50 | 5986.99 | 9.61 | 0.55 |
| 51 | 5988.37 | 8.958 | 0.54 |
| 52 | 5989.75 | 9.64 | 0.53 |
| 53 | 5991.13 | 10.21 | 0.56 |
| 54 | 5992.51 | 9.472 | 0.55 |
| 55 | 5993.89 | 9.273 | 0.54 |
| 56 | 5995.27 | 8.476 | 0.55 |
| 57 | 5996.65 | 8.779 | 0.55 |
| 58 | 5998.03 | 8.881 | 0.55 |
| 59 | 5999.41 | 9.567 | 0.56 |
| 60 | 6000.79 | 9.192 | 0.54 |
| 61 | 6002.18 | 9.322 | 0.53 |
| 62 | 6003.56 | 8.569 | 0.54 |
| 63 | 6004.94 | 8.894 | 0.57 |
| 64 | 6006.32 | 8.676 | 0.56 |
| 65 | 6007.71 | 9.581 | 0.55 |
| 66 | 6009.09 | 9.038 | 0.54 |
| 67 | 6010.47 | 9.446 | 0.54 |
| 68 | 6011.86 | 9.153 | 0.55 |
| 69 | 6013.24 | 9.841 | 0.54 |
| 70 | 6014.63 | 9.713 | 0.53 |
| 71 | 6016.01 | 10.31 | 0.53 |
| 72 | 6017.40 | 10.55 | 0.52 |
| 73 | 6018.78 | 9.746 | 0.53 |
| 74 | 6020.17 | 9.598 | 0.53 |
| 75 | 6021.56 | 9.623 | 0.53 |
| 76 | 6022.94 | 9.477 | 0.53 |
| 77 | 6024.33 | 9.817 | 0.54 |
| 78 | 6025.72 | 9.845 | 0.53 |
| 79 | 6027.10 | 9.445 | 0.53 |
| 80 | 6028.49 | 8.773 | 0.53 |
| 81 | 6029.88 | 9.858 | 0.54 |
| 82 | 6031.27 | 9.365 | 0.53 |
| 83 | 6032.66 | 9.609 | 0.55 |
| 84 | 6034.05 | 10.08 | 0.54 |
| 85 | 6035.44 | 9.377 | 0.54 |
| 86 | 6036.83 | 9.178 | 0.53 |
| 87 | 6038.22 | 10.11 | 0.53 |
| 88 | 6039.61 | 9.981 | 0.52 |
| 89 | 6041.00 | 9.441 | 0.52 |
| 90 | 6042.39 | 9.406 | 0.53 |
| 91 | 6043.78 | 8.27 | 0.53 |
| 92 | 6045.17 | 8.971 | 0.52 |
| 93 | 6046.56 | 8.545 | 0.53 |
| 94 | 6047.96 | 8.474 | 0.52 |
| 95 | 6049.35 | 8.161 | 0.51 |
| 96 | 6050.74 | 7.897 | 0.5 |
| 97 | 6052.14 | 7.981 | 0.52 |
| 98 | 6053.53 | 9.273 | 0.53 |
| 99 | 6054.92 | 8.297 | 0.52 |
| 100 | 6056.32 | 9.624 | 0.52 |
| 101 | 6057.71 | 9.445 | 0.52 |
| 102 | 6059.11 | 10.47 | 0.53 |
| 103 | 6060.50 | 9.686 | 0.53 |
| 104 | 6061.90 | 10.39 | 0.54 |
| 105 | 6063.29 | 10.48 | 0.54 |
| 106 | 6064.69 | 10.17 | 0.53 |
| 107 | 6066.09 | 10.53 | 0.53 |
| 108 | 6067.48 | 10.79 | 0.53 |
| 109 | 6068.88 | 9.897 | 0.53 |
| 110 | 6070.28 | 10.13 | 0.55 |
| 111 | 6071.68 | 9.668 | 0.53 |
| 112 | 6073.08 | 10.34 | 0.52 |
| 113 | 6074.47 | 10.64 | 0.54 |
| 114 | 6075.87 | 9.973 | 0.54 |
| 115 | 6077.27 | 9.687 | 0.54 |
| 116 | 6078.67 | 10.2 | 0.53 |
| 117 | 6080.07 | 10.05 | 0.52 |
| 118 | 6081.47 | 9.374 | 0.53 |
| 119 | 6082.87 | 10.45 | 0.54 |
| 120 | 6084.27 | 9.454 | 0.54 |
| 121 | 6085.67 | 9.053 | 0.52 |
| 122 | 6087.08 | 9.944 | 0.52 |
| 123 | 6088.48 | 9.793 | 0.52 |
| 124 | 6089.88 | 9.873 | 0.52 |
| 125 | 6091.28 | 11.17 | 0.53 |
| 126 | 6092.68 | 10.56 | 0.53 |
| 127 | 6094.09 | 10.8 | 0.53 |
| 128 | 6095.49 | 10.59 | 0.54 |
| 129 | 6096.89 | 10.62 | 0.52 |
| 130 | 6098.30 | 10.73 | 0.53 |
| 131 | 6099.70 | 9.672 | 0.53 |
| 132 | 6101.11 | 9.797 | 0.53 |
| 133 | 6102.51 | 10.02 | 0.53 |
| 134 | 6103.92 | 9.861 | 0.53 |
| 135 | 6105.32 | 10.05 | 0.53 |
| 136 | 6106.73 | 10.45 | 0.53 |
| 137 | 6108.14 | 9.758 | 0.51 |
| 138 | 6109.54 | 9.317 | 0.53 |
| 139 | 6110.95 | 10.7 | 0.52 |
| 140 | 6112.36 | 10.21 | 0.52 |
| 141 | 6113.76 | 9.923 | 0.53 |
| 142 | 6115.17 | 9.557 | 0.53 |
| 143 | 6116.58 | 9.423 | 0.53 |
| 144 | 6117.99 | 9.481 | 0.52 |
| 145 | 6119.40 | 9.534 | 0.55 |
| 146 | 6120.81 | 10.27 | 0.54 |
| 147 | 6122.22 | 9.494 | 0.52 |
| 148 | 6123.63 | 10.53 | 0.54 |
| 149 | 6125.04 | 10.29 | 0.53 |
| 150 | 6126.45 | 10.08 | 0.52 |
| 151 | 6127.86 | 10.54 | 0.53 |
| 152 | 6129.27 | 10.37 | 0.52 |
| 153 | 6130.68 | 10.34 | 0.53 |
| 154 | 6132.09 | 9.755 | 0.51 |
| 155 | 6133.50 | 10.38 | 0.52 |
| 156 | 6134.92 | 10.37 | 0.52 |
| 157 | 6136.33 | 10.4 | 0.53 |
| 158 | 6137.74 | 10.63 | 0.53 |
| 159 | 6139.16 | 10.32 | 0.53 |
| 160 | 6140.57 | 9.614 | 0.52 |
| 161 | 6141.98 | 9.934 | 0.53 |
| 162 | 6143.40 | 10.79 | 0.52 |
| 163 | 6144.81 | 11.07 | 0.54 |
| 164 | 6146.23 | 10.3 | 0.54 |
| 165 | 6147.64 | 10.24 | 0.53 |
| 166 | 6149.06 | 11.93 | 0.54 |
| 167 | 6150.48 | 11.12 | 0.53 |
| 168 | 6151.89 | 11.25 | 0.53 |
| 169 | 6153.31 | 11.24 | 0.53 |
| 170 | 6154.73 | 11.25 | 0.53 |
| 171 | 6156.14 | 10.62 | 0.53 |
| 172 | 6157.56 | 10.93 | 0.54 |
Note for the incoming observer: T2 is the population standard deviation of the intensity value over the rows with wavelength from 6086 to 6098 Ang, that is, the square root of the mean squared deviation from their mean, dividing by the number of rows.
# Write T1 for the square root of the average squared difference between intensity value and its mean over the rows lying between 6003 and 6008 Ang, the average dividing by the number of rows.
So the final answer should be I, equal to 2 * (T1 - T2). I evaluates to -0.14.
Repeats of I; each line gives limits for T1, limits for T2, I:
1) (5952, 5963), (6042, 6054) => 0.01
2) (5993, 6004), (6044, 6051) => 0.00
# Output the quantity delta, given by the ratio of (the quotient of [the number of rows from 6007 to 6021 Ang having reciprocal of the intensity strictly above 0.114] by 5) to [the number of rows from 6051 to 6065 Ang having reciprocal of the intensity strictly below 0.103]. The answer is 0.00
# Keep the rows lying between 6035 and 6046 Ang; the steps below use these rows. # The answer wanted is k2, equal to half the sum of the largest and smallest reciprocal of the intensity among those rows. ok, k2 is 0.110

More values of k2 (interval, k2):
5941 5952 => 0.135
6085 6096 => 0.100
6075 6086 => 0.103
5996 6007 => 0.111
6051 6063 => 0.110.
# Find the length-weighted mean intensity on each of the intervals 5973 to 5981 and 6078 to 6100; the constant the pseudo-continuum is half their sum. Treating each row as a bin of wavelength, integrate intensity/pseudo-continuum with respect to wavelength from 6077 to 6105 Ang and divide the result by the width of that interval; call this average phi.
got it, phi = 1.08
